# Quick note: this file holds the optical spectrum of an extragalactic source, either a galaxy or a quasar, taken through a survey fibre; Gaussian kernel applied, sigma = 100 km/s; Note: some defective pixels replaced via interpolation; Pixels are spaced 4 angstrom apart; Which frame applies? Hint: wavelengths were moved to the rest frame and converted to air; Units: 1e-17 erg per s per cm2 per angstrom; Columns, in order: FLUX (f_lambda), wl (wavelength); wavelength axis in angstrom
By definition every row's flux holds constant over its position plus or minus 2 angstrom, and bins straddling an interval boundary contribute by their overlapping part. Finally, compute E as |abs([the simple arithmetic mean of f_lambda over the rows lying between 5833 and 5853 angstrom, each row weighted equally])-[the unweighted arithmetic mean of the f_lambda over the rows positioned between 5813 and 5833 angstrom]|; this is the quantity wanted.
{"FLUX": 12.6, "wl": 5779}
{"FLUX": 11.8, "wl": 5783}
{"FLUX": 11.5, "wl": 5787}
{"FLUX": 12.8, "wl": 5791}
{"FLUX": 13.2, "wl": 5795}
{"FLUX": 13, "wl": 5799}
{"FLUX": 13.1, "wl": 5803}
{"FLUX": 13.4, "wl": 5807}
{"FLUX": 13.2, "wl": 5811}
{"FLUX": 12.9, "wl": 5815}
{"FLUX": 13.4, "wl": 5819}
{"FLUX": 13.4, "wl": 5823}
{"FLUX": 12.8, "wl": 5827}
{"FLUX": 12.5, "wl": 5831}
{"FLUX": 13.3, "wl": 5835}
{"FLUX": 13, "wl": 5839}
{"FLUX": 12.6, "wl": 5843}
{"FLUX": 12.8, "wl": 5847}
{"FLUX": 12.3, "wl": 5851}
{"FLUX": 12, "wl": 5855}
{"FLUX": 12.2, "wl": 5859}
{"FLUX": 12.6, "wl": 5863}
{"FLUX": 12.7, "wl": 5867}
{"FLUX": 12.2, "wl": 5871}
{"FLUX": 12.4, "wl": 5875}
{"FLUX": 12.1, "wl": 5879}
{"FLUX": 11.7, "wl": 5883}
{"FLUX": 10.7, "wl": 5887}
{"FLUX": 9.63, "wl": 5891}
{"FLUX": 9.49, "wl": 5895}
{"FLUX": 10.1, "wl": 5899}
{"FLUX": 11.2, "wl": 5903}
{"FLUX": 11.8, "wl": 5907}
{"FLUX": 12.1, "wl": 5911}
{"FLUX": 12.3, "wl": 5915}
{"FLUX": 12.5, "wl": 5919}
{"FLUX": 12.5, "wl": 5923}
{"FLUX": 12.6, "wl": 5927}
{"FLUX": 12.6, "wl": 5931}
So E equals 0.20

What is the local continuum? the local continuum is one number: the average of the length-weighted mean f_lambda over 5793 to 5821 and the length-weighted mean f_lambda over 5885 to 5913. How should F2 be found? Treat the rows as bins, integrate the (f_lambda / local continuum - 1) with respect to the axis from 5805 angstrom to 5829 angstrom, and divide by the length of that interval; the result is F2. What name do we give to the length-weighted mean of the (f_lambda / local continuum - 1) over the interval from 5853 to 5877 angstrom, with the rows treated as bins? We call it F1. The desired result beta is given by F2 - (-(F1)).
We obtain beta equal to 0.14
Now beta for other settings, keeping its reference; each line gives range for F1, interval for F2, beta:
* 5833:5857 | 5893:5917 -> 0.00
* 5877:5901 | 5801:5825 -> 0.00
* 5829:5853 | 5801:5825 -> 0.18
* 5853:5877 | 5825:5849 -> 0.11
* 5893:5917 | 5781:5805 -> -0.01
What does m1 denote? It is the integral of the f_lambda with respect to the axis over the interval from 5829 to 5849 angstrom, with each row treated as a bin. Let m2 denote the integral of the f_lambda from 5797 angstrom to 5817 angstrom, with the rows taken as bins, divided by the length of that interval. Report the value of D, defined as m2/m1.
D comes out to 0.051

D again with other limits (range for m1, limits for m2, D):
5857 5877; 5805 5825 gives 0.053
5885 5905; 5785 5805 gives 0.062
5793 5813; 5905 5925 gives 0.046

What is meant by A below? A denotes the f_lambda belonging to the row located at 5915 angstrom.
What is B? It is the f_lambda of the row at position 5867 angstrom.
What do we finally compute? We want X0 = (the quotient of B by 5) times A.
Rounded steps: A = 12.3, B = 12.7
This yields 31.2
